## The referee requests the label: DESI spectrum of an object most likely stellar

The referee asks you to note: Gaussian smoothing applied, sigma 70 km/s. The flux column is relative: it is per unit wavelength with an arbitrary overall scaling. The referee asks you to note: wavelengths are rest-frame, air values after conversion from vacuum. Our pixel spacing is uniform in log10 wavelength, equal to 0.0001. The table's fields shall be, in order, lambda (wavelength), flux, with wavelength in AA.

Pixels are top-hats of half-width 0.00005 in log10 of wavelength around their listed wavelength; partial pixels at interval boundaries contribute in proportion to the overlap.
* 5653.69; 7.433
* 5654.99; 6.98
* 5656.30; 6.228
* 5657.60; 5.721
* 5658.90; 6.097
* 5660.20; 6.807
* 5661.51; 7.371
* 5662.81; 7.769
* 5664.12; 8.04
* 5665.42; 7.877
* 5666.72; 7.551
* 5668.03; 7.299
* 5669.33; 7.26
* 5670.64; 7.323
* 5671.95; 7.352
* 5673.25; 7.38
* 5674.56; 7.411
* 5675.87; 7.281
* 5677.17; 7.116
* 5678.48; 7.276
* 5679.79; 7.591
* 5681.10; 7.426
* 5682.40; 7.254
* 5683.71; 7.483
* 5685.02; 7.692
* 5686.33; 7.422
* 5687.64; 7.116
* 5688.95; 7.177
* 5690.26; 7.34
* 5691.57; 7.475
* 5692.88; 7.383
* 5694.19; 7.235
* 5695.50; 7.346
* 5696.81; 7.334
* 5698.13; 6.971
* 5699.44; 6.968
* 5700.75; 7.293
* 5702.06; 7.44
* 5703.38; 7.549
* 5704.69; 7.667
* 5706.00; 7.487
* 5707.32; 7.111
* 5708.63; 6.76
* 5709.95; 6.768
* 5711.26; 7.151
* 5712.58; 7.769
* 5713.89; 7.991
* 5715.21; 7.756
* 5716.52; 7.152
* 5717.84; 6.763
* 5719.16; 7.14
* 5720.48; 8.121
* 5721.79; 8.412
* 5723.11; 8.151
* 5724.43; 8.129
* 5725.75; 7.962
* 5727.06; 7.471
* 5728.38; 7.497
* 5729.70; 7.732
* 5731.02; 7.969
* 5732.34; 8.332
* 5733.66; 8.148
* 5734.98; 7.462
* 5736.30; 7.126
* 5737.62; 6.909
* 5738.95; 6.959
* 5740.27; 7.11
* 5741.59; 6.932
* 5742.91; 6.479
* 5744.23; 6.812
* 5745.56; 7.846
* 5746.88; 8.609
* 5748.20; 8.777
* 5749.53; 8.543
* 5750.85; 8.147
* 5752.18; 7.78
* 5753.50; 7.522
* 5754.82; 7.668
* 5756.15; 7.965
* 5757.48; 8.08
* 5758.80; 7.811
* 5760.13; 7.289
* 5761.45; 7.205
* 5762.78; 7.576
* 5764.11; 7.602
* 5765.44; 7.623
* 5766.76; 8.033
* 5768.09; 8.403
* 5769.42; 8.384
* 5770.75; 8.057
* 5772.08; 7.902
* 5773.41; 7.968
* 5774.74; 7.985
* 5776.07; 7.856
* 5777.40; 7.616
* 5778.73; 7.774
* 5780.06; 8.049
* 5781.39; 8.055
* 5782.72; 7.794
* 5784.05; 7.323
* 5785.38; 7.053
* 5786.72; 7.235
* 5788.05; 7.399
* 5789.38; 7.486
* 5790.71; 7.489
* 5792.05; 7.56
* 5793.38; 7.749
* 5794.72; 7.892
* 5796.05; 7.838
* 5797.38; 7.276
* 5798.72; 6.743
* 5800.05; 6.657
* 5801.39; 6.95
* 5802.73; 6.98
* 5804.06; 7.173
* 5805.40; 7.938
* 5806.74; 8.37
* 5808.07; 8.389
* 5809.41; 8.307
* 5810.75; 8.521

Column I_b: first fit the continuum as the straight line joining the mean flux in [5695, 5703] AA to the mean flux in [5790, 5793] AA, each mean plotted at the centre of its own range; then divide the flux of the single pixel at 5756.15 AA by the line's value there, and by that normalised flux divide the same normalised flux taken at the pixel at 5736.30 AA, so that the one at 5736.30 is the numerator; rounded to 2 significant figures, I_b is 0.90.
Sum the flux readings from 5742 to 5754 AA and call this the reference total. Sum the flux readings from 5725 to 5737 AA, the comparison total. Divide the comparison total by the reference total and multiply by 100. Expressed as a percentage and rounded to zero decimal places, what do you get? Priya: 99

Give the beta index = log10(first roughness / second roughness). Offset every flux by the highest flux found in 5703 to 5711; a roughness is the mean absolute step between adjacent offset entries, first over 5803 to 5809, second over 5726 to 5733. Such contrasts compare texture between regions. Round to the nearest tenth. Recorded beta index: 0.3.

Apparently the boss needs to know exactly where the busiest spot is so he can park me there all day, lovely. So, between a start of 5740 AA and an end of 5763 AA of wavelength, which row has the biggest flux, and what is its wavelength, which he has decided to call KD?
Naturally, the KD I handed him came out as 5748.20 AA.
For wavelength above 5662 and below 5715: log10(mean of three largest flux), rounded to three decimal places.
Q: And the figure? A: 0.901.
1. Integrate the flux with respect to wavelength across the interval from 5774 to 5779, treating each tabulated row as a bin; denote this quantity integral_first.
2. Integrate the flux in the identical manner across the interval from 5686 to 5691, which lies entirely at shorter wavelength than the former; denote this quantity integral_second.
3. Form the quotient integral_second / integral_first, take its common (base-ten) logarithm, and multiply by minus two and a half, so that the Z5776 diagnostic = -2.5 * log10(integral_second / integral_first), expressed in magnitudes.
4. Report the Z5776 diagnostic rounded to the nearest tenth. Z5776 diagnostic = 0.1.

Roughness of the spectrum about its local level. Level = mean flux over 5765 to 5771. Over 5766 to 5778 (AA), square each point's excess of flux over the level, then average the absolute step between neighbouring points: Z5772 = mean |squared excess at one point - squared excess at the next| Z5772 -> 0.06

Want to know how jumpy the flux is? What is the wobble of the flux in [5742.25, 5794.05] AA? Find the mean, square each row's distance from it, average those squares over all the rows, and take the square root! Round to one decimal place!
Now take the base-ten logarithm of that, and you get -0.3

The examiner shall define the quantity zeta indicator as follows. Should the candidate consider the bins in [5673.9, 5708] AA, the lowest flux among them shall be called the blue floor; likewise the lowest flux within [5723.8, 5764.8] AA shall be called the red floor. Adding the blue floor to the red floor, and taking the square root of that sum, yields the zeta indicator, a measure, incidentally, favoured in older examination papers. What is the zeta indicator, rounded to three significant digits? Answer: 3.67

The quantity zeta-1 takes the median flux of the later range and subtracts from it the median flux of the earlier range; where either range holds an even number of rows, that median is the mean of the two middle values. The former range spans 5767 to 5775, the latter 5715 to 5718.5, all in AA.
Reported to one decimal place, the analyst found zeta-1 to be 0.9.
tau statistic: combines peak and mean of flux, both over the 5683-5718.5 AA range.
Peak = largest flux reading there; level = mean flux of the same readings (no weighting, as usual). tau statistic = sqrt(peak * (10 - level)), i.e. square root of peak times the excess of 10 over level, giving 4.63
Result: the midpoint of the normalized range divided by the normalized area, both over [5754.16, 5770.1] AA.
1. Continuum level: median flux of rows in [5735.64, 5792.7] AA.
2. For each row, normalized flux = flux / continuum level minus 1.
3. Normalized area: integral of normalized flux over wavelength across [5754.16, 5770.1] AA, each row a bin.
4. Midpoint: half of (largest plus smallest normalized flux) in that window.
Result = 0.06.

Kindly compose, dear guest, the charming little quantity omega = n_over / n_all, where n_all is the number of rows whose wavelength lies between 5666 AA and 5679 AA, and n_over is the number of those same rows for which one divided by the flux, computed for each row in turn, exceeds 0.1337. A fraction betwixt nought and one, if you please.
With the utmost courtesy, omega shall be 0.9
